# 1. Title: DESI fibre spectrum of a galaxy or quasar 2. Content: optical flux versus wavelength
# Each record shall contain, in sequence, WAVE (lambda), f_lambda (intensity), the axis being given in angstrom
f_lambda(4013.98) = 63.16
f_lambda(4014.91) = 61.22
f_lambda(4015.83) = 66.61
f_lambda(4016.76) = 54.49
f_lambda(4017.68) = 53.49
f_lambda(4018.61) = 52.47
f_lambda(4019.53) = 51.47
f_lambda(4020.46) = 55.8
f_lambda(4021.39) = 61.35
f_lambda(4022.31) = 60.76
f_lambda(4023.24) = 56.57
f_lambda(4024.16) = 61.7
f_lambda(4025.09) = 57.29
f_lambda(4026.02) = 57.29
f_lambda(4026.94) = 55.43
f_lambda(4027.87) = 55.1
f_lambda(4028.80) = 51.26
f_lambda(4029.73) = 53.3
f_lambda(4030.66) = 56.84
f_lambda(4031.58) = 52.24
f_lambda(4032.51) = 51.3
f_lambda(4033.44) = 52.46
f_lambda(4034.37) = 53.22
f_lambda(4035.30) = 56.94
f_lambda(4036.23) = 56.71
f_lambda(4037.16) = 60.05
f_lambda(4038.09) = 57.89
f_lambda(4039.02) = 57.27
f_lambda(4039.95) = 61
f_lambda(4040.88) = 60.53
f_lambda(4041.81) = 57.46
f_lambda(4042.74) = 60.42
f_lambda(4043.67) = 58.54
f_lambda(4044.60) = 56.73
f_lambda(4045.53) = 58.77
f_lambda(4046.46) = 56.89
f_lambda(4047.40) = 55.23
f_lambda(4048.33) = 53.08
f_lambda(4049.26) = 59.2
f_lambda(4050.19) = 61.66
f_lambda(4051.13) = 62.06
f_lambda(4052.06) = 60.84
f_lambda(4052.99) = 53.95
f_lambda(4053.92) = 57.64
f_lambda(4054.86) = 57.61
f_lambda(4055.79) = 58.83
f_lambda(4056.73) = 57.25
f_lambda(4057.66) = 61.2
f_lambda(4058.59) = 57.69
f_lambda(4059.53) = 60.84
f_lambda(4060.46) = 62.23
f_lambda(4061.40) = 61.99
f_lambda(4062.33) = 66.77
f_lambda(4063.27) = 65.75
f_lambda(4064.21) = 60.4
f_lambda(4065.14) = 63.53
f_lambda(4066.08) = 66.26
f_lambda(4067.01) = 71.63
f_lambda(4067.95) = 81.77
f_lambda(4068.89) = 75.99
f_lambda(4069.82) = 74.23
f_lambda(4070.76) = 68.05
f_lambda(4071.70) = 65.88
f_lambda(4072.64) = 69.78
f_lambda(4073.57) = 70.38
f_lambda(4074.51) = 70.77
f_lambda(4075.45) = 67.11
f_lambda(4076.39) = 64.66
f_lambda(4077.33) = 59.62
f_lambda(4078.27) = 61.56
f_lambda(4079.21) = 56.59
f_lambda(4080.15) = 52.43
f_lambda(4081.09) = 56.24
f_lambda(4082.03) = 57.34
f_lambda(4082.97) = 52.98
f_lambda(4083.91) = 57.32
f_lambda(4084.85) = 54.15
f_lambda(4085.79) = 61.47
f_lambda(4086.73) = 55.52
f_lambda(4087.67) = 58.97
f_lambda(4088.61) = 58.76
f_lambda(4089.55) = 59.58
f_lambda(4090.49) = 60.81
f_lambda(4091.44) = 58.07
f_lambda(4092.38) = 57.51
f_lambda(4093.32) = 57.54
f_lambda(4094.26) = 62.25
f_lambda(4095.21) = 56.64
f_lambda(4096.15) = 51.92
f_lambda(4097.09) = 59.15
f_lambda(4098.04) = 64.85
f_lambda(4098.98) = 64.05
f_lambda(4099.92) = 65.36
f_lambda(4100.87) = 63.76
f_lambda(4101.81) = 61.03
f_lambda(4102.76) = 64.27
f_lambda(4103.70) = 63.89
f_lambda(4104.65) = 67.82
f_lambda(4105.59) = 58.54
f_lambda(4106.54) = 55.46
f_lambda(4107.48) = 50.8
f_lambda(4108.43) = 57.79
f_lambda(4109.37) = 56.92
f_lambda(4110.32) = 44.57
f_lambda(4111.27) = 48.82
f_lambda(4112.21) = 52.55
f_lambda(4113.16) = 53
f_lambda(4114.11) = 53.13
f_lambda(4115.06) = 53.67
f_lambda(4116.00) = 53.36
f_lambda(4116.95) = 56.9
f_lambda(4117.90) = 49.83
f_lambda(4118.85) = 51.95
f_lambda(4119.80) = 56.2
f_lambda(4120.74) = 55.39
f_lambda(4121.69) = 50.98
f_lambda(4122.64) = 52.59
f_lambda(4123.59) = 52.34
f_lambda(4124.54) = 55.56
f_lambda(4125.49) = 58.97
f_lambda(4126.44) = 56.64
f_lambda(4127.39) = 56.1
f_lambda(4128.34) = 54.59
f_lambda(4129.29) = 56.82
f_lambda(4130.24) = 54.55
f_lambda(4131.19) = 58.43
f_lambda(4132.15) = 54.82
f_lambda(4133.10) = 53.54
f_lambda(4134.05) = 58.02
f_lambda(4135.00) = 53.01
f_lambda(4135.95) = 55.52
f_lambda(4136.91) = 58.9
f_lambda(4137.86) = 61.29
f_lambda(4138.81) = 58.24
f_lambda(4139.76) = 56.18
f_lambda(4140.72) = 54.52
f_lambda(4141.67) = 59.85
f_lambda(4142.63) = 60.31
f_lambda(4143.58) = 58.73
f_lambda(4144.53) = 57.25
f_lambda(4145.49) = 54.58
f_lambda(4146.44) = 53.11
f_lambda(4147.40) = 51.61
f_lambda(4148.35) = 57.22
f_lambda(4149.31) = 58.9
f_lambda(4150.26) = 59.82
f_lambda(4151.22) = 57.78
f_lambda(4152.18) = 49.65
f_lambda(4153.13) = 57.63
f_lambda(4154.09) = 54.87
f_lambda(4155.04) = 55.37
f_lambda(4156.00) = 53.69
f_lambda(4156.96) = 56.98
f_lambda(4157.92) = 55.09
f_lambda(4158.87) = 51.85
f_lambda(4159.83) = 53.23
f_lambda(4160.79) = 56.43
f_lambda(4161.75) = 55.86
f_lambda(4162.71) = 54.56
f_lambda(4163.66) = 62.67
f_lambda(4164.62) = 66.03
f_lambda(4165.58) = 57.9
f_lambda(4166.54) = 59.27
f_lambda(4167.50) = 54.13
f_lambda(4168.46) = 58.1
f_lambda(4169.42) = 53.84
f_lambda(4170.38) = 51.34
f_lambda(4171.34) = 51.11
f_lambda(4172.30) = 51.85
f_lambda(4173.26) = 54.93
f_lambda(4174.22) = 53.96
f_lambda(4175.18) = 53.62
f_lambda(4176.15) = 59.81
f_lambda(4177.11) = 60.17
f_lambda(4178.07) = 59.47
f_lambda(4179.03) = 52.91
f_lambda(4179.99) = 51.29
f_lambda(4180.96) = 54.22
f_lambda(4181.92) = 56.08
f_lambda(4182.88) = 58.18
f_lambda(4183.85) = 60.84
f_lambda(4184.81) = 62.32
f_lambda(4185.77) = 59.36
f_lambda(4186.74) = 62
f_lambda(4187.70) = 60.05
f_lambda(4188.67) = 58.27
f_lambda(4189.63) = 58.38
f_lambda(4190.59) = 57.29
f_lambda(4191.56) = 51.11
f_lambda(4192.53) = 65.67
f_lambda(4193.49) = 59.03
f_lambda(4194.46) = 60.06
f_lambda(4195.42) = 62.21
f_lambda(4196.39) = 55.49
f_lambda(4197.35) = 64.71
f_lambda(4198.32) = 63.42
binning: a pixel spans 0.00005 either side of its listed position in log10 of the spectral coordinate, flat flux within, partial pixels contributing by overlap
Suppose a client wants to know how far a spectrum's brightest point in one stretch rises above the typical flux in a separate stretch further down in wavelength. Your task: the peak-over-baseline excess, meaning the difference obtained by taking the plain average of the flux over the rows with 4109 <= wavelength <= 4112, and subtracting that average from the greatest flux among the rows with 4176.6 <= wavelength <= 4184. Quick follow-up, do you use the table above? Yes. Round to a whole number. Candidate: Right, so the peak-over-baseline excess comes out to 11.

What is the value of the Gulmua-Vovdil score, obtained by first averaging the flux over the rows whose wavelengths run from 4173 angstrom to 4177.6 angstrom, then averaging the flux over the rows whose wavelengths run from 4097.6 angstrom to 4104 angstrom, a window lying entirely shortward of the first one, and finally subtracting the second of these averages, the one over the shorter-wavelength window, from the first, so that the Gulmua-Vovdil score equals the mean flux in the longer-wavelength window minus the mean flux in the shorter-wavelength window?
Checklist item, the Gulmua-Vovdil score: -7.4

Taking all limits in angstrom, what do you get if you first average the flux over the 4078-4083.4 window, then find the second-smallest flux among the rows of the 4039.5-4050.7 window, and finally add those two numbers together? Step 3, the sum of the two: 111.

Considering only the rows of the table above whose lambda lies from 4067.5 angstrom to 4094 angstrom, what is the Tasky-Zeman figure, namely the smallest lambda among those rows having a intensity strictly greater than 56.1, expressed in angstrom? 4067.95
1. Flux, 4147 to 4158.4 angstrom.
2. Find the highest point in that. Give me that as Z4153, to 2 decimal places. 59.82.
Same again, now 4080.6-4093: 61.47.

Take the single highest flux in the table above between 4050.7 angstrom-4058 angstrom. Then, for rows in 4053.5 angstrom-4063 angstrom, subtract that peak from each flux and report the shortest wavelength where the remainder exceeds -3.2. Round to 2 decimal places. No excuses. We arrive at 4057.66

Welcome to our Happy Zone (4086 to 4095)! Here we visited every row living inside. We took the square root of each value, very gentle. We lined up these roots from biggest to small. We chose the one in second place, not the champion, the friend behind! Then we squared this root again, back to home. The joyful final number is 61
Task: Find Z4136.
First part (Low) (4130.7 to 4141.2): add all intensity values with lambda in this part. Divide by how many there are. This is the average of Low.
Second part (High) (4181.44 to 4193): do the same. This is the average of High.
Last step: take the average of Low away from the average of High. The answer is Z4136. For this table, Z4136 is 2.5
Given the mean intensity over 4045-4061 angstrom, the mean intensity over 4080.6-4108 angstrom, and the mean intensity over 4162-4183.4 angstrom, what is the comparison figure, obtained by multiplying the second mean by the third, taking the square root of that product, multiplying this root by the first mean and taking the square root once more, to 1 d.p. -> 58.1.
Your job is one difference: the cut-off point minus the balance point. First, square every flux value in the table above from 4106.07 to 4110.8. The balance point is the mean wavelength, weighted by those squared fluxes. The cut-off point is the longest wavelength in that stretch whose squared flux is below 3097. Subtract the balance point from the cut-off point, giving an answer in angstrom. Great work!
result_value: 2.0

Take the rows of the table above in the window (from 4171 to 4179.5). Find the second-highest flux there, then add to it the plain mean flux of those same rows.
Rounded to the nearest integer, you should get 115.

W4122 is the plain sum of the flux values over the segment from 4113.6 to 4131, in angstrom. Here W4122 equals 980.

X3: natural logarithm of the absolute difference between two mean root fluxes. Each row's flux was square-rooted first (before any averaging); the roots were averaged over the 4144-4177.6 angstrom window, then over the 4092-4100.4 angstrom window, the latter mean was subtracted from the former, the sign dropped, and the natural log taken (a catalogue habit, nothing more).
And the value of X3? -1.32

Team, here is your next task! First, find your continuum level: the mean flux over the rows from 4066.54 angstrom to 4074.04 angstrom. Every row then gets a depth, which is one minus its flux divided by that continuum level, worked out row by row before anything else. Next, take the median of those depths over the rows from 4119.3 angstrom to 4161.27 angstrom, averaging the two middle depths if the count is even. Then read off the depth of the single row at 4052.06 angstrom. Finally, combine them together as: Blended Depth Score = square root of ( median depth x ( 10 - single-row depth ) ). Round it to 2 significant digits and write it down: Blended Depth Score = 1.5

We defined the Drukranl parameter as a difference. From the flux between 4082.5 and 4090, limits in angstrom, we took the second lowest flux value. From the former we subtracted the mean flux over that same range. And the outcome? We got -3.2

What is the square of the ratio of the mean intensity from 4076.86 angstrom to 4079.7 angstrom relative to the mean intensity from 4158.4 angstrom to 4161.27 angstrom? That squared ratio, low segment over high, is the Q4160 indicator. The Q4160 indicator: 1.2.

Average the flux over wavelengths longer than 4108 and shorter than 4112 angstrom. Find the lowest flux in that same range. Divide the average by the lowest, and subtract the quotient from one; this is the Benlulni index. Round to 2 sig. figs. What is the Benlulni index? -0.17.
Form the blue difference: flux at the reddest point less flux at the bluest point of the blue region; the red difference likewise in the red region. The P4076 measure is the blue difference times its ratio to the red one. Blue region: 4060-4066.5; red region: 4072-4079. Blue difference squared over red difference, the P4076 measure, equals -2.0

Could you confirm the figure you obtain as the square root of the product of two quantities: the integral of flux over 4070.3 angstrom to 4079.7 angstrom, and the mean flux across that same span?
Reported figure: 200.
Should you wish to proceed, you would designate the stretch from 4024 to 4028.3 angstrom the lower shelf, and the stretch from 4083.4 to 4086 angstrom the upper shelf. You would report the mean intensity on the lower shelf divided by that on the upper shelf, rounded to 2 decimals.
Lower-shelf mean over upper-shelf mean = 1.00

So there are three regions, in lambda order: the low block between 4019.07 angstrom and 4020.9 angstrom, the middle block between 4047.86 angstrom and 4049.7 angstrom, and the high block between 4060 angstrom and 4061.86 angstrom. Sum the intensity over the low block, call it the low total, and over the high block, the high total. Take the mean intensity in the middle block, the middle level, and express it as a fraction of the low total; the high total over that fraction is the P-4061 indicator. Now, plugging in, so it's 237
